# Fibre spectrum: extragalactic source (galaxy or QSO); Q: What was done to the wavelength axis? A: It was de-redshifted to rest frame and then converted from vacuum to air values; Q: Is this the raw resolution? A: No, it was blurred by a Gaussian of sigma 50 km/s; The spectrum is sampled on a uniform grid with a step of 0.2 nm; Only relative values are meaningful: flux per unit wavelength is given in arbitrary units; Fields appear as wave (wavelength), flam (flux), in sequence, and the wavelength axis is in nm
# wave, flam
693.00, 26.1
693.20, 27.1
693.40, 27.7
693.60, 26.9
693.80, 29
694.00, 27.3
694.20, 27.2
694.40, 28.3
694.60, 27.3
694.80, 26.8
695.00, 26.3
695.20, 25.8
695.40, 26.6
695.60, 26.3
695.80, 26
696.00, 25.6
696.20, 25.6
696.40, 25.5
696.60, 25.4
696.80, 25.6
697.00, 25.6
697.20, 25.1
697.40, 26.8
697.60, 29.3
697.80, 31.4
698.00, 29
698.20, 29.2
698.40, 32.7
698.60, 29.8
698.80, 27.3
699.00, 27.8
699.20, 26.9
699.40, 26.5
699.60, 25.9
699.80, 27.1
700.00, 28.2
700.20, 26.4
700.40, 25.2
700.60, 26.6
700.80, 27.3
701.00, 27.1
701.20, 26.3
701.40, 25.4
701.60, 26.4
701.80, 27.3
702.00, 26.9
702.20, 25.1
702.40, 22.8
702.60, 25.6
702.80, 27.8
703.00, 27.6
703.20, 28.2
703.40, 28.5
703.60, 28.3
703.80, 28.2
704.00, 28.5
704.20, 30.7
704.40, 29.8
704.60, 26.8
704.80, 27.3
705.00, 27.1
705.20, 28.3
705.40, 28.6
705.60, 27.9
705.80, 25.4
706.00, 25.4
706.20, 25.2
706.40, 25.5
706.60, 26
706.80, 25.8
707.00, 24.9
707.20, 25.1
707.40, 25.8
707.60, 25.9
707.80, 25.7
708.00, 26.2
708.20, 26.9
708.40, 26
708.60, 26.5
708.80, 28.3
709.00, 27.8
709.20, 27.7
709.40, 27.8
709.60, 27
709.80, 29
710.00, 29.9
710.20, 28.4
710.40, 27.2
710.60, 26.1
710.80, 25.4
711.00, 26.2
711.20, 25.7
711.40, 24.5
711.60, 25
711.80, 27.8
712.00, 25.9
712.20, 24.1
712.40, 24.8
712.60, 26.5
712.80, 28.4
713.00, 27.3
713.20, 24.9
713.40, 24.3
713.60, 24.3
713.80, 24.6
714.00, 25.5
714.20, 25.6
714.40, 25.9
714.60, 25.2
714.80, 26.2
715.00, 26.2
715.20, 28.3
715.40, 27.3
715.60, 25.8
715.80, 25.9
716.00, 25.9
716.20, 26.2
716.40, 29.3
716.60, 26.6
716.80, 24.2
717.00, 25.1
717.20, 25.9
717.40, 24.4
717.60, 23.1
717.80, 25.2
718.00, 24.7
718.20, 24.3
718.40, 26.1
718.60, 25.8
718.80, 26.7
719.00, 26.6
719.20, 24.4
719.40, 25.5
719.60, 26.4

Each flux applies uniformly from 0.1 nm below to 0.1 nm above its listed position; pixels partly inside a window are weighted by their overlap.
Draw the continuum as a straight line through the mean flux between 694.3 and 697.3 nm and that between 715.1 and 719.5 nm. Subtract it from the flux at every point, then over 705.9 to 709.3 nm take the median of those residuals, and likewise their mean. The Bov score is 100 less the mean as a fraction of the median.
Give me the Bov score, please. 106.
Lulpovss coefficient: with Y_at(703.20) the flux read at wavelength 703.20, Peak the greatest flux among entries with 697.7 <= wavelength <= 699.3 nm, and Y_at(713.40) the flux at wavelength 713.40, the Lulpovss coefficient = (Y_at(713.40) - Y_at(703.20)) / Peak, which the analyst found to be -0.12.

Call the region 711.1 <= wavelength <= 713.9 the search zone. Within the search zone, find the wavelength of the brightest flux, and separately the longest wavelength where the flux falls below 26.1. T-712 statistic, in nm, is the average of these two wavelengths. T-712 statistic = 713.30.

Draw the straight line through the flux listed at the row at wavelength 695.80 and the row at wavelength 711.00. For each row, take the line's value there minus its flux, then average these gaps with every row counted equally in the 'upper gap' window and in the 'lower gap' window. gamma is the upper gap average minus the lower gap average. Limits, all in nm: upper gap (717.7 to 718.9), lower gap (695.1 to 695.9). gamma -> 1.01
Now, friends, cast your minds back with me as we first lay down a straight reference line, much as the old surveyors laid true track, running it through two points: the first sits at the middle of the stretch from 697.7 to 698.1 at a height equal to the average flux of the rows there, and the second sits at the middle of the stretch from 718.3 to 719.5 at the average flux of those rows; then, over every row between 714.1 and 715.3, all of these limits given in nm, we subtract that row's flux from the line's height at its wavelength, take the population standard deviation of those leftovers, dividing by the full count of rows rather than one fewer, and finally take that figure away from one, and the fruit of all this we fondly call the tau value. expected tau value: 0.0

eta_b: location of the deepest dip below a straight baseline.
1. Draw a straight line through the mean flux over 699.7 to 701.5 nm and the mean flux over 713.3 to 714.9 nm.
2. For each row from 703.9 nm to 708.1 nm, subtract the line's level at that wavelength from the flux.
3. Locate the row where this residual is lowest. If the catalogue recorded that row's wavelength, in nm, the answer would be 707.00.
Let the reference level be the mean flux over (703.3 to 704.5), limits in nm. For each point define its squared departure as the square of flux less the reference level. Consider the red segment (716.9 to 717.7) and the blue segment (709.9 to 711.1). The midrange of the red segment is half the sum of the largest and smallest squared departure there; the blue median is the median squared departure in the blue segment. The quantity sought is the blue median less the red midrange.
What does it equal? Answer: -17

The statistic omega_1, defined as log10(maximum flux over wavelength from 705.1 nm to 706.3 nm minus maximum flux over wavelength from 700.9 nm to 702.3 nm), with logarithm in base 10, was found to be 0.11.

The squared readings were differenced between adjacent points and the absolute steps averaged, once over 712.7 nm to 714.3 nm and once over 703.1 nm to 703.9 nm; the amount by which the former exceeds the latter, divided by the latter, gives 2.5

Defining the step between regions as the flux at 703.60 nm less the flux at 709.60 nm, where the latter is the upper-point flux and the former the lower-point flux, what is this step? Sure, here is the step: 1.3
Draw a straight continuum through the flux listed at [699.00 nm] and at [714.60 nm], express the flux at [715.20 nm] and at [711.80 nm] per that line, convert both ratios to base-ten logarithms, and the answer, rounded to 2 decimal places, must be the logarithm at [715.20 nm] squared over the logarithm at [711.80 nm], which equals 0.08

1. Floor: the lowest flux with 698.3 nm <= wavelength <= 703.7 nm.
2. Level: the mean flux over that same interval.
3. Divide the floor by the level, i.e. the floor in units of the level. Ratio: 0.84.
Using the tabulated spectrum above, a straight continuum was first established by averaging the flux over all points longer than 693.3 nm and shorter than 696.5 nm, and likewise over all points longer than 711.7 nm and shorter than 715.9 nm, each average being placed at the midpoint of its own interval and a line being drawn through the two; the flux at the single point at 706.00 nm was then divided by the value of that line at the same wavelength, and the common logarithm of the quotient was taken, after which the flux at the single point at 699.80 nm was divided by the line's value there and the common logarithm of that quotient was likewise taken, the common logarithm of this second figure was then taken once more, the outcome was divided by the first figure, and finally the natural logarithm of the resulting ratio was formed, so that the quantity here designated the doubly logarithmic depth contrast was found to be 4.9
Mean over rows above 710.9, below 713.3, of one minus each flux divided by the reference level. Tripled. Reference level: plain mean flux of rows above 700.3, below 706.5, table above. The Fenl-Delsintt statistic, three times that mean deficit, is 0.12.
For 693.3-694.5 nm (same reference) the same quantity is -0.08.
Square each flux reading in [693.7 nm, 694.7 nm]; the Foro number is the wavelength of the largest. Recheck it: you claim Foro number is 693.80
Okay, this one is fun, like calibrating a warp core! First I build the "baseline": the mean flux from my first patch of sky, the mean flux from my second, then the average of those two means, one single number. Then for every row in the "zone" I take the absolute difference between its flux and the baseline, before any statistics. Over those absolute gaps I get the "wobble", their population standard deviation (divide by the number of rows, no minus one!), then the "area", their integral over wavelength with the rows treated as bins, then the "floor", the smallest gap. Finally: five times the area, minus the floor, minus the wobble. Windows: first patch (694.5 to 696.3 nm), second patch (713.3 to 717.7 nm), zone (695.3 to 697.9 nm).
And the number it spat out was 12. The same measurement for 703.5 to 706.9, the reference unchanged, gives 27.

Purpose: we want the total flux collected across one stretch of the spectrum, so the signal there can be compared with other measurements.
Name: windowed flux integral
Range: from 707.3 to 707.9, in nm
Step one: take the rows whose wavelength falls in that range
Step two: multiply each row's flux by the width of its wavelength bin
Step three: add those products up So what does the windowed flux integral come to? 15.5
